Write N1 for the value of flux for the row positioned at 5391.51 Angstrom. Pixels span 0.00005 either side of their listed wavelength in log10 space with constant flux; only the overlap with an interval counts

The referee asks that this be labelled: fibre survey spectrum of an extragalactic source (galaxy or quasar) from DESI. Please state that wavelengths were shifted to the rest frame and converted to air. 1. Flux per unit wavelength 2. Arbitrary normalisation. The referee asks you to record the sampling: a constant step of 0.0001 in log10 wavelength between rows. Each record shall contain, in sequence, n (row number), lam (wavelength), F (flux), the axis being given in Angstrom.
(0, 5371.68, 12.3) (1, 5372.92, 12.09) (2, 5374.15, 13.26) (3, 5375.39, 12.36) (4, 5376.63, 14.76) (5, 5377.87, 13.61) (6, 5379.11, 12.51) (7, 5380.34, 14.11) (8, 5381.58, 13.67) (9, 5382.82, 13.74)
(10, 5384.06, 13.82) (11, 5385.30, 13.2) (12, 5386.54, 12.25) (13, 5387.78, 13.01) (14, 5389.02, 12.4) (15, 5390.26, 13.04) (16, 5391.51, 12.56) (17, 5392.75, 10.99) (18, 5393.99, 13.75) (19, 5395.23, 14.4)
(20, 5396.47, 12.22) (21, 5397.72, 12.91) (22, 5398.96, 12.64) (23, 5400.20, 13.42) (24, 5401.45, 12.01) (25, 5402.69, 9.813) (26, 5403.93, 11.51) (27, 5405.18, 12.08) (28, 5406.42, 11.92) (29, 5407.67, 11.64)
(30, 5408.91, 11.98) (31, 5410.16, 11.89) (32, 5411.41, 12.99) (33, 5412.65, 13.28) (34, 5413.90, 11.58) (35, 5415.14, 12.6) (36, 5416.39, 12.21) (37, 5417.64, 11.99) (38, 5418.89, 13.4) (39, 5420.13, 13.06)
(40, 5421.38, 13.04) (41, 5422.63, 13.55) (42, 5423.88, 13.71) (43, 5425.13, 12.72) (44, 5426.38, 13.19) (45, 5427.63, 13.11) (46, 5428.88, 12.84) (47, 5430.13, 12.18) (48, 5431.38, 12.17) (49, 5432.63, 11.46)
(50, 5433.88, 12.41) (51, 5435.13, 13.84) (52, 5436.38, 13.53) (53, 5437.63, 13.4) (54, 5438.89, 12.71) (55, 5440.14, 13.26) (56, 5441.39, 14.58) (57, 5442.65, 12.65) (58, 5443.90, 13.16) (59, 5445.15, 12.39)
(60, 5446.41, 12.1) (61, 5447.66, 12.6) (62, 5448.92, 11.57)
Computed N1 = 12.56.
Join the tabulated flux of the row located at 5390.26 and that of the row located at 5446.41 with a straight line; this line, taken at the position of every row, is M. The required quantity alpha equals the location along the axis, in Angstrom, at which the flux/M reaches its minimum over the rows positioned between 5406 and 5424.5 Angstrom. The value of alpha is 5407.67 Angstrom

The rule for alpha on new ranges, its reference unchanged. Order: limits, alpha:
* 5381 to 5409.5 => 5402.69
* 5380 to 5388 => 5386.54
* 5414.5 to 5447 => 5432.63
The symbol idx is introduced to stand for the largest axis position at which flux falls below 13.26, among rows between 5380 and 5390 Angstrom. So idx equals 5389.02 Angstrom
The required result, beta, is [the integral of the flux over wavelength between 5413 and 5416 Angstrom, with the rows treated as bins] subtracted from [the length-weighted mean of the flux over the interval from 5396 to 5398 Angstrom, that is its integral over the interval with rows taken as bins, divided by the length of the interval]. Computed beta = -24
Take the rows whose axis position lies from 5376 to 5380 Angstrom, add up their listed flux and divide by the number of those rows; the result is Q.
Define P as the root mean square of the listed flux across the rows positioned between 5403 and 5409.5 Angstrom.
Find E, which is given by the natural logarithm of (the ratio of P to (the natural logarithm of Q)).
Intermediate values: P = 11.8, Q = 13.6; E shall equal 1.51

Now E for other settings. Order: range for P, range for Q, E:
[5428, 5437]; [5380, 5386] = 1.58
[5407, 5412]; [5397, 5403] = 1.58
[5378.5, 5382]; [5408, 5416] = 1.68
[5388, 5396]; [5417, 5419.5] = 1.62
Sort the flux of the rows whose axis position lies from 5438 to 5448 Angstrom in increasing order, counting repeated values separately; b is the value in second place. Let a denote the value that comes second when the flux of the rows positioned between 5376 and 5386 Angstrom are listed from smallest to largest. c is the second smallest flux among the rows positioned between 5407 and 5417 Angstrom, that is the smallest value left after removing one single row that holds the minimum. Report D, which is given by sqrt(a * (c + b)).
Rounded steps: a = 13.2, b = 12.39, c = 11.64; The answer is 17.8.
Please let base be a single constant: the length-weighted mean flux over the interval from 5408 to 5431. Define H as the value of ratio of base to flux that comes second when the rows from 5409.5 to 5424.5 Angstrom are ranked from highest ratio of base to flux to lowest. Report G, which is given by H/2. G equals 0.535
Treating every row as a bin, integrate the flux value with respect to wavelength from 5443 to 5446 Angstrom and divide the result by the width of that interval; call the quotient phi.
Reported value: 12.7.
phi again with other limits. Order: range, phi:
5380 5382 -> 13.9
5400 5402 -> 12.6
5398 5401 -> 13.0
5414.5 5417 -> 12.4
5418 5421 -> 13.1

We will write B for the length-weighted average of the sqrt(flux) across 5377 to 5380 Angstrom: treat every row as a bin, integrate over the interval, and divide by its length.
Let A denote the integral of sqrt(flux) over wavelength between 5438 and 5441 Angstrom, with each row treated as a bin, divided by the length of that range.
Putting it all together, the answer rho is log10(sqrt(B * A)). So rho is 0.561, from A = 3.62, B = 3.65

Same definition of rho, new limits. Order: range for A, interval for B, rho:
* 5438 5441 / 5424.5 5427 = 0.557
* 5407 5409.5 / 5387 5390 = 0.544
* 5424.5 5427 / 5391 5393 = 0.547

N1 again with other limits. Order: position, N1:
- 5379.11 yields 12.51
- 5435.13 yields 13.84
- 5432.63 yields 11.46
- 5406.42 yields 11.92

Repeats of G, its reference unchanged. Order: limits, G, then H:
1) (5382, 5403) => 0.579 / 1.16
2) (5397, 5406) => 0.553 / 1.11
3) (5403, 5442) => 0.553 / 1.11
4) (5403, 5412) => 0.546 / 1.09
